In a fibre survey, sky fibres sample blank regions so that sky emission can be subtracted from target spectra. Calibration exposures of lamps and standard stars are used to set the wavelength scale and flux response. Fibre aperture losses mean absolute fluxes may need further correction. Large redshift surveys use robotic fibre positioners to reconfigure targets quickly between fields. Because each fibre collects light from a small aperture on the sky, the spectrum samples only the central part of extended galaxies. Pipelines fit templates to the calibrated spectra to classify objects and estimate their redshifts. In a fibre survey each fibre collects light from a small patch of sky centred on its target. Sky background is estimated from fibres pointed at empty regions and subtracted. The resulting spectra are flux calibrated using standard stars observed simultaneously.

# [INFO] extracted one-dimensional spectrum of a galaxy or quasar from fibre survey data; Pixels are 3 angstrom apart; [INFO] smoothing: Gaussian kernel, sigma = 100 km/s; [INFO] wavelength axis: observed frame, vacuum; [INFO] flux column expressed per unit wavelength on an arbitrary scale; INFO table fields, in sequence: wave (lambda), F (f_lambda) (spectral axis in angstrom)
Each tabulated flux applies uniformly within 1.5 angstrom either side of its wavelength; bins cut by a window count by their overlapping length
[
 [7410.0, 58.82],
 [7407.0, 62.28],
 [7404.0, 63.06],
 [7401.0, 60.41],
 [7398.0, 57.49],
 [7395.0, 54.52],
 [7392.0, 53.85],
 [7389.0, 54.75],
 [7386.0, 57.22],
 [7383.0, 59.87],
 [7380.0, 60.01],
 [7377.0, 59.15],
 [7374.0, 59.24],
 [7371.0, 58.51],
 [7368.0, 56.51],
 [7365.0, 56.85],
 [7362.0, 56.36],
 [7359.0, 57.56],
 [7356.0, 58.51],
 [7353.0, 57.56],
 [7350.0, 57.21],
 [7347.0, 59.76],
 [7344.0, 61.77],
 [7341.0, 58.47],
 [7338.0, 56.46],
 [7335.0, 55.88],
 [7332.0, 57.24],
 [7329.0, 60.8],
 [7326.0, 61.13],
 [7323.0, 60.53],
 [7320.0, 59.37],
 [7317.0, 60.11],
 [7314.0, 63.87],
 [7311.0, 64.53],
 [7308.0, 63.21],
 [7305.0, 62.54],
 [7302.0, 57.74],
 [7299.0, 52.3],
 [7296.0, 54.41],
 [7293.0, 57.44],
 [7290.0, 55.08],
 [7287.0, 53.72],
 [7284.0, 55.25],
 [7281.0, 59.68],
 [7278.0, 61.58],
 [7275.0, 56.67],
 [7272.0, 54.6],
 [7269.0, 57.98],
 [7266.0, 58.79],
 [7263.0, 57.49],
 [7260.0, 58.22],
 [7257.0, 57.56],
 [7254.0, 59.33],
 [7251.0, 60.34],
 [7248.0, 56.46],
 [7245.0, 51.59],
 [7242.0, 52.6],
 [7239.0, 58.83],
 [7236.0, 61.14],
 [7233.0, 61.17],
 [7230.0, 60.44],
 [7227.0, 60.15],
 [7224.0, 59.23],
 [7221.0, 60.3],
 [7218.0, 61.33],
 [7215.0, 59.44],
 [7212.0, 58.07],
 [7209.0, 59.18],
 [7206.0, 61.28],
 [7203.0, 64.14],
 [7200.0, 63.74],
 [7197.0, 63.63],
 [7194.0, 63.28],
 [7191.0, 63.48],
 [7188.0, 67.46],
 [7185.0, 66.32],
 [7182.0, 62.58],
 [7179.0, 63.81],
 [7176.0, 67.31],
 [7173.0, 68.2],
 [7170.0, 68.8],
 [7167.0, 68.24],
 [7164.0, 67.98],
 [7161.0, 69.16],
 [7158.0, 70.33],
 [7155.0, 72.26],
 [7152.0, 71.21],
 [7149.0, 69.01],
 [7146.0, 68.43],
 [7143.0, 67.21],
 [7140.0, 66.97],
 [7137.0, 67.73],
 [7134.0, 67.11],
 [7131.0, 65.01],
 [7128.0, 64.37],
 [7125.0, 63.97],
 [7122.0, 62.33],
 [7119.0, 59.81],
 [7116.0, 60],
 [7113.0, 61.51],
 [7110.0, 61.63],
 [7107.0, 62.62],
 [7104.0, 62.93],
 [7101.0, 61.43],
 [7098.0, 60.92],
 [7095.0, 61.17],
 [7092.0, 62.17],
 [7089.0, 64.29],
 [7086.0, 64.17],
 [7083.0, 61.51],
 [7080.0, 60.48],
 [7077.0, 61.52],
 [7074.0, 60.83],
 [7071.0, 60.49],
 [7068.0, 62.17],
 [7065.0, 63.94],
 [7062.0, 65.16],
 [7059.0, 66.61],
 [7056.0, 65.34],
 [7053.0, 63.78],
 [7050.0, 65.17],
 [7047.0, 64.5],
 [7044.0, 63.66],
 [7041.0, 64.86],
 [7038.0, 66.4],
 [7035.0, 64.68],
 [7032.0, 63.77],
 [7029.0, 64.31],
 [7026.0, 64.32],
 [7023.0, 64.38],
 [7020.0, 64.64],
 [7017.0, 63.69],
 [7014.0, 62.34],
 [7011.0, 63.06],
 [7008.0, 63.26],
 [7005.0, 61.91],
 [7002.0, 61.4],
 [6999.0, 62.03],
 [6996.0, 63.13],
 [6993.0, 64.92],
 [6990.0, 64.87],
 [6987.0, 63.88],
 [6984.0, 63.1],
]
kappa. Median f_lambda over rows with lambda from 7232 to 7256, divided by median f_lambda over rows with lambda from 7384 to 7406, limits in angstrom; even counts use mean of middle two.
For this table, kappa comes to 1.03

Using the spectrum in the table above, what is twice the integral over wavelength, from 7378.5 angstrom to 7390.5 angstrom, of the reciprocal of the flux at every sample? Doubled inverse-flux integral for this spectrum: 0.415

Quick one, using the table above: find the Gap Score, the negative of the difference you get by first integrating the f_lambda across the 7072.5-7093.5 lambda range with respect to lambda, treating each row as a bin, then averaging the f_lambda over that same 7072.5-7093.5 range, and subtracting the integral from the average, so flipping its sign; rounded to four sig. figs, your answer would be 1243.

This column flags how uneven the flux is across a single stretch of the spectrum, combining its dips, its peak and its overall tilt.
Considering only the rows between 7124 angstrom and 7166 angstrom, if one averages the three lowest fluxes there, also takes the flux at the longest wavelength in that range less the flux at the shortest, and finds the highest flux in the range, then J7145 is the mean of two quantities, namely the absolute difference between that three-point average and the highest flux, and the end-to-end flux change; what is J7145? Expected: 5.9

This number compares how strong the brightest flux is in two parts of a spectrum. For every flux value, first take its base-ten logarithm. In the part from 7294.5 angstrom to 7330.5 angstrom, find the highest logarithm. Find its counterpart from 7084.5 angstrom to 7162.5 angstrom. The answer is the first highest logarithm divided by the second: 0.974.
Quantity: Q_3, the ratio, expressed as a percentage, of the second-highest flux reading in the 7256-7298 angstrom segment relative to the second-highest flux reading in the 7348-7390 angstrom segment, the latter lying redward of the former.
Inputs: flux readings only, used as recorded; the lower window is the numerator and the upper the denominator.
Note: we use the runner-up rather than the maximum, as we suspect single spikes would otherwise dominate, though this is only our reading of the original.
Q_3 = 100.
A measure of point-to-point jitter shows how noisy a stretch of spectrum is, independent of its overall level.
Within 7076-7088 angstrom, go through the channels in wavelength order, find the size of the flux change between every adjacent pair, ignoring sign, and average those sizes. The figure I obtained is 1.6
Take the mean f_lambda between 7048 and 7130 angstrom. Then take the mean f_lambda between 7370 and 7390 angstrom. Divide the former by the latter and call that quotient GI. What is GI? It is 1.07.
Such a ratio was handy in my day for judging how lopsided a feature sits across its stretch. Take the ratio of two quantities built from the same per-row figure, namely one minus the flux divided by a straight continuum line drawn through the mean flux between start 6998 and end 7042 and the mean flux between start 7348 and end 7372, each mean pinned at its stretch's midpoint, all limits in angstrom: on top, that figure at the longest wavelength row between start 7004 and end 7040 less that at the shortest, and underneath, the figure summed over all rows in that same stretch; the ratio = 1.7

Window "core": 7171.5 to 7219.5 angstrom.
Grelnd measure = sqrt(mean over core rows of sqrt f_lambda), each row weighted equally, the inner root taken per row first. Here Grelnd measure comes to 2.82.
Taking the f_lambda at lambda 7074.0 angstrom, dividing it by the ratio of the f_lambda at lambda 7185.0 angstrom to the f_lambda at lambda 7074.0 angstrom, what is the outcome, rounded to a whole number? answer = 56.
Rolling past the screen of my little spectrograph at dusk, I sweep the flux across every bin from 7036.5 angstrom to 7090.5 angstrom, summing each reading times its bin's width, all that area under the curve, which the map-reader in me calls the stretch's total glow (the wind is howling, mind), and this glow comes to 3435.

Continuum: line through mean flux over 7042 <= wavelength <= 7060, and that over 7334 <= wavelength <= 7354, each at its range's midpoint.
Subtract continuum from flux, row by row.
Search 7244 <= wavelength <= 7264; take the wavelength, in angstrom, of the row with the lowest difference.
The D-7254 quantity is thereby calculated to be 7245.0 angstrom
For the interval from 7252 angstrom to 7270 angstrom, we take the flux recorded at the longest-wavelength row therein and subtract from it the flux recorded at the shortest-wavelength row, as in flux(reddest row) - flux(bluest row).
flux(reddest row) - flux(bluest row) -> -1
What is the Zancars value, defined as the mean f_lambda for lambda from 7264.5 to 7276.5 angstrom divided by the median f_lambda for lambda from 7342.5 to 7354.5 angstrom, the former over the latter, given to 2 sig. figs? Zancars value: 0.97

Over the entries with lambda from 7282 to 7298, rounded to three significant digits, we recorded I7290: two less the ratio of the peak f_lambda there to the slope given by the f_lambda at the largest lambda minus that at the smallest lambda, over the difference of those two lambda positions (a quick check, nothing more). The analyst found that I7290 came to 823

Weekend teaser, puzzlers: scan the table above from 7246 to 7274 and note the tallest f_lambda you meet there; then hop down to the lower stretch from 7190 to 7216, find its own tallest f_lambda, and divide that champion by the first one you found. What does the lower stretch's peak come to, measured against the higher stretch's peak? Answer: 1.06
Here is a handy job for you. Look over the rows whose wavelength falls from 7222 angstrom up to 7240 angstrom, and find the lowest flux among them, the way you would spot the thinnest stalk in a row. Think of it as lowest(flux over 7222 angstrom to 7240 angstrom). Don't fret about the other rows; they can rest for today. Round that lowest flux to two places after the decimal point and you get 58.83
